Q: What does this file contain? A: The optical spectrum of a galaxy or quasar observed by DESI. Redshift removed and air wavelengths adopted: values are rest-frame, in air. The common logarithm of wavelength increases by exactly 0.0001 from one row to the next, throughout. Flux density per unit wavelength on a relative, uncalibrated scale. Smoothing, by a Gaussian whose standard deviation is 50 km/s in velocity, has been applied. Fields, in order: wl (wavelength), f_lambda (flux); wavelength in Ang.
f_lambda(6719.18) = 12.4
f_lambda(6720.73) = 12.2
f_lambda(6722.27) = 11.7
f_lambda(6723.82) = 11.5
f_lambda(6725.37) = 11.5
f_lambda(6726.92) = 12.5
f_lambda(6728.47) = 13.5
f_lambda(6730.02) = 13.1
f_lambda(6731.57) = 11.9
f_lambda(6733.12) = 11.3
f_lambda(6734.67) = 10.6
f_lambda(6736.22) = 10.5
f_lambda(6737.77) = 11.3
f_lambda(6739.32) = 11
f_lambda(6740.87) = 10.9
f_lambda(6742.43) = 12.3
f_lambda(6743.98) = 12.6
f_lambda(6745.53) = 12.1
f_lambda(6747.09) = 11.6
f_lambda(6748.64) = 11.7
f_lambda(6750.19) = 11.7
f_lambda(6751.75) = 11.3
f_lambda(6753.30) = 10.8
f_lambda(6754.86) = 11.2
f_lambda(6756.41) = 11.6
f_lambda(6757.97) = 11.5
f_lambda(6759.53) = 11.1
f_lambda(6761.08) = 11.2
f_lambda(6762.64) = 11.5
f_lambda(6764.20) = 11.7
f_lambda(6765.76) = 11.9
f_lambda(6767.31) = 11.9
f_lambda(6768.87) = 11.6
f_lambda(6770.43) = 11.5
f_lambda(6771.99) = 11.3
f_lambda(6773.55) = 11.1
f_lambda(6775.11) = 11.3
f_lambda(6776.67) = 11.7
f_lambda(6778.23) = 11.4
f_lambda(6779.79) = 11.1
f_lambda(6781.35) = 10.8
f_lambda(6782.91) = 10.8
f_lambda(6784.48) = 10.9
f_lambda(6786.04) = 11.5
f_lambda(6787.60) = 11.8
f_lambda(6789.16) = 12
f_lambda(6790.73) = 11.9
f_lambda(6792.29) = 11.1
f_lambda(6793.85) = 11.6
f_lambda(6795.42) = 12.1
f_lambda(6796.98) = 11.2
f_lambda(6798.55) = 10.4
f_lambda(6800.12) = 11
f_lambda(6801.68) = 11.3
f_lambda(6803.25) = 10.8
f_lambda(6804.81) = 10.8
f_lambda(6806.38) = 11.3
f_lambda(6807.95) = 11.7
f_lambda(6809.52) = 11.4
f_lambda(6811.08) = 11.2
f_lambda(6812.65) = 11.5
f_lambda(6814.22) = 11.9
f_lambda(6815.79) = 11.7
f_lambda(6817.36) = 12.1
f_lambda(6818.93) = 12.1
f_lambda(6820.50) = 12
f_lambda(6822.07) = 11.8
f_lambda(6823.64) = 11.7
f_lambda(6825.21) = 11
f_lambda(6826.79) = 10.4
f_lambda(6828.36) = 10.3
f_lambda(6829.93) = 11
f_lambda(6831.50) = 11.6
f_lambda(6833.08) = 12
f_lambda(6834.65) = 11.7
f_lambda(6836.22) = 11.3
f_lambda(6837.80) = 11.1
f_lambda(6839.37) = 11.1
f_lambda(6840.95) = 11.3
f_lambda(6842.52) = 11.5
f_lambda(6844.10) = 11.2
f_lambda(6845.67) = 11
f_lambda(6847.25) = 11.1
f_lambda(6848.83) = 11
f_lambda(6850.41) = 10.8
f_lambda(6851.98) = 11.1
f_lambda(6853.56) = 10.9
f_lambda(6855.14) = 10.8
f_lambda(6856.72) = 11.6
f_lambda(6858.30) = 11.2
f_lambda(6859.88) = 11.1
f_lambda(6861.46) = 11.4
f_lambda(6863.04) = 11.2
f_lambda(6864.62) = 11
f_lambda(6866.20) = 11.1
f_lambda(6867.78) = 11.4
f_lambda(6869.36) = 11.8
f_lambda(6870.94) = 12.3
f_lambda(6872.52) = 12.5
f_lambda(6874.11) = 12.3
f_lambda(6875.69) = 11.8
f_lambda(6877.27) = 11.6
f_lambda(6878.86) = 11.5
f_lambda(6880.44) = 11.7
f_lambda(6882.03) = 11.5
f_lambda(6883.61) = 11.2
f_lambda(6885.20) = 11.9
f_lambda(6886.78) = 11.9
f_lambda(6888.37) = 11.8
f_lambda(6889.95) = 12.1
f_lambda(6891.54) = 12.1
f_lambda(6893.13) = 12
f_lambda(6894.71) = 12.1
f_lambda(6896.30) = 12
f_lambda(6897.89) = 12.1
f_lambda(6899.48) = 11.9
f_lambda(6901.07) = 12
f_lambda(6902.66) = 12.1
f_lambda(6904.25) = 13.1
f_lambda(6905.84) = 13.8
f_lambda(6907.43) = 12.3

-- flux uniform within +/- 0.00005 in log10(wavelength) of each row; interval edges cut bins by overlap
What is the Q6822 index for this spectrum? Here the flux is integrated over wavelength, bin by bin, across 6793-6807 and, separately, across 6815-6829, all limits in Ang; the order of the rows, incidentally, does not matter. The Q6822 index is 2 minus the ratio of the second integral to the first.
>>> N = 0.97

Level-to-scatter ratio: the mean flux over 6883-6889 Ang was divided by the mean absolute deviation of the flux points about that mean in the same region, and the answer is 47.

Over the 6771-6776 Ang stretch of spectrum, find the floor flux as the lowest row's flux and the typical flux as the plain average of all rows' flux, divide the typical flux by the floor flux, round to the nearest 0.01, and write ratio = 1.01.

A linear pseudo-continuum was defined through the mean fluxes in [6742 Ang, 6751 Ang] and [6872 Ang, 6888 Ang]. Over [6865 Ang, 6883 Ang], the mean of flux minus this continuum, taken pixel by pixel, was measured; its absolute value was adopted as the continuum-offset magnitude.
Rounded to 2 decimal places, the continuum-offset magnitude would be 0.03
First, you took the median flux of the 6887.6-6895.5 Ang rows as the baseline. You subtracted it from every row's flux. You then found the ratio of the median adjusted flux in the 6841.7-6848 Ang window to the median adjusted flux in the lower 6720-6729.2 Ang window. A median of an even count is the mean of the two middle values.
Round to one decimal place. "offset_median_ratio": 6.3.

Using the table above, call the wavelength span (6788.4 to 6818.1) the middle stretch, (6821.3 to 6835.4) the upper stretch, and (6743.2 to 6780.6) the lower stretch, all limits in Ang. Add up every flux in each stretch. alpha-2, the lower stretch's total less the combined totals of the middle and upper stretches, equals -42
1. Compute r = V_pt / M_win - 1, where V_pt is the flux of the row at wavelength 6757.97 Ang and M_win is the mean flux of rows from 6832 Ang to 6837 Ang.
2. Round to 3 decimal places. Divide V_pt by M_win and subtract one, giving -0.014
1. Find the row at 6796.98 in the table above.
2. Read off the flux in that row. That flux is 11.2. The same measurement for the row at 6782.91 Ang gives 10.8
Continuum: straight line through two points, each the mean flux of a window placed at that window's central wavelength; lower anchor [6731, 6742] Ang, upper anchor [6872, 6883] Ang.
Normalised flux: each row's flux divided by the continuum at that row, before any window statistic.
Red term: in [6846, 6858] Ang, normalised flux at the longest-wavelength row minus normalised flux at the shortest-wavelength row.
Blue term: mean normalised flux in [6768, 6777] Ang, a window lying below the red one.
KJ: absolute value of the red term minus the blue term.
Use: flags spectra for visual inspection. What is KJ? 0.97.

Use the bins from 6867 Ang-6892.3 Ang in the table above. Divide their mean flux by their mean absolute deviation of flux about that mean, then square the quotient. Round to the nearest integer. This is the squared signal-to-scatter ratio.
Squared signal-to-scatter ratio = 1791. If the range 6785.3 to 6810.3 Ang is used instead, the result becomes 889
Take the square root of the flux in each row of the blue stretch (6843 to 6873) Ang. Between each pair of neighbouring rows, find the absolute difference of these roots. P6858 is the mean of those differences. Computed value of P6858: 0.039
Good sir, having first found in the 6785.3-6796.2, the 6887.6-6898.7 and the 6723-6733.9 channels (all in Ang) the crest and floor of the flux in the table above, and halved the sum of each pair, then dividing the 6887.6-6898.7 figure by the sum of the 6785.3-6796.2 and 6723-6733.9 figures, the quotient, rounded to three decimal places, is 0.498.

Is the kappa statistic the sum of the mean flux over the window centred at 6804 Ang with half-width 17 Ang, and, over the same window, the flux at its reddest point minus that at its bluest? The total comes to 11.7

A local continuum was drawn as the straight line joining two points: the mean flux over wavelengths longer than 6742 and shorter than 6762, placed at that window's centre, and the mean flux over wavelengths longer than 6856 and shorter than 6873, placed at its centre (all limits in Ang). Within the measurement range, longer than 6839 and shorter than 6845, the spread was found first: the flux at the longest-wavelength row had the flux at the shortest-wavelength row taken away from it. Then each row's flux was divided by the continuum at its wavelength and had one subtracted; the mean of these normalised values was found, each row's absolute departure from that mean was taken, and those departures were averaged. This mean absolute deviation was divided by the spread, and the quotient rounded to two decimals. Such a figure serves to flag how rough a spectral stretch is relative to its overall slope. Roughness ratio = 0.11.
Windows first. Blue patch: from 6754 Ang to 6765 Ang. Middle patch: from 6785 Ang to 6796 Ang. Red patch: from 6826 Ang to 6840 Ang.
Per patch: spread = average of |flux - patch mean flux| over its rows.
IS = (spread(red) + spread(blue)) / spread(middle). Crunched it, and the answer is 2.3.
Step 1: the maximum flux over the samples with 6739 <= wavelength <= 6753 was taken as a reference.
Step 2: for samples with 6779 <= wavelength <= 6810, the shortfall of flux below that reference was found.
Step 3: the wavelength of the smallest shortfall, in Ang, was 6795.42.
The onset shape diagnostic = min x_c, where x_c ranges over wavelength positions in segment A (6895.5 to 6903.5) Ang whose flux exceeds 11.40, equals 6896.30 Ang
